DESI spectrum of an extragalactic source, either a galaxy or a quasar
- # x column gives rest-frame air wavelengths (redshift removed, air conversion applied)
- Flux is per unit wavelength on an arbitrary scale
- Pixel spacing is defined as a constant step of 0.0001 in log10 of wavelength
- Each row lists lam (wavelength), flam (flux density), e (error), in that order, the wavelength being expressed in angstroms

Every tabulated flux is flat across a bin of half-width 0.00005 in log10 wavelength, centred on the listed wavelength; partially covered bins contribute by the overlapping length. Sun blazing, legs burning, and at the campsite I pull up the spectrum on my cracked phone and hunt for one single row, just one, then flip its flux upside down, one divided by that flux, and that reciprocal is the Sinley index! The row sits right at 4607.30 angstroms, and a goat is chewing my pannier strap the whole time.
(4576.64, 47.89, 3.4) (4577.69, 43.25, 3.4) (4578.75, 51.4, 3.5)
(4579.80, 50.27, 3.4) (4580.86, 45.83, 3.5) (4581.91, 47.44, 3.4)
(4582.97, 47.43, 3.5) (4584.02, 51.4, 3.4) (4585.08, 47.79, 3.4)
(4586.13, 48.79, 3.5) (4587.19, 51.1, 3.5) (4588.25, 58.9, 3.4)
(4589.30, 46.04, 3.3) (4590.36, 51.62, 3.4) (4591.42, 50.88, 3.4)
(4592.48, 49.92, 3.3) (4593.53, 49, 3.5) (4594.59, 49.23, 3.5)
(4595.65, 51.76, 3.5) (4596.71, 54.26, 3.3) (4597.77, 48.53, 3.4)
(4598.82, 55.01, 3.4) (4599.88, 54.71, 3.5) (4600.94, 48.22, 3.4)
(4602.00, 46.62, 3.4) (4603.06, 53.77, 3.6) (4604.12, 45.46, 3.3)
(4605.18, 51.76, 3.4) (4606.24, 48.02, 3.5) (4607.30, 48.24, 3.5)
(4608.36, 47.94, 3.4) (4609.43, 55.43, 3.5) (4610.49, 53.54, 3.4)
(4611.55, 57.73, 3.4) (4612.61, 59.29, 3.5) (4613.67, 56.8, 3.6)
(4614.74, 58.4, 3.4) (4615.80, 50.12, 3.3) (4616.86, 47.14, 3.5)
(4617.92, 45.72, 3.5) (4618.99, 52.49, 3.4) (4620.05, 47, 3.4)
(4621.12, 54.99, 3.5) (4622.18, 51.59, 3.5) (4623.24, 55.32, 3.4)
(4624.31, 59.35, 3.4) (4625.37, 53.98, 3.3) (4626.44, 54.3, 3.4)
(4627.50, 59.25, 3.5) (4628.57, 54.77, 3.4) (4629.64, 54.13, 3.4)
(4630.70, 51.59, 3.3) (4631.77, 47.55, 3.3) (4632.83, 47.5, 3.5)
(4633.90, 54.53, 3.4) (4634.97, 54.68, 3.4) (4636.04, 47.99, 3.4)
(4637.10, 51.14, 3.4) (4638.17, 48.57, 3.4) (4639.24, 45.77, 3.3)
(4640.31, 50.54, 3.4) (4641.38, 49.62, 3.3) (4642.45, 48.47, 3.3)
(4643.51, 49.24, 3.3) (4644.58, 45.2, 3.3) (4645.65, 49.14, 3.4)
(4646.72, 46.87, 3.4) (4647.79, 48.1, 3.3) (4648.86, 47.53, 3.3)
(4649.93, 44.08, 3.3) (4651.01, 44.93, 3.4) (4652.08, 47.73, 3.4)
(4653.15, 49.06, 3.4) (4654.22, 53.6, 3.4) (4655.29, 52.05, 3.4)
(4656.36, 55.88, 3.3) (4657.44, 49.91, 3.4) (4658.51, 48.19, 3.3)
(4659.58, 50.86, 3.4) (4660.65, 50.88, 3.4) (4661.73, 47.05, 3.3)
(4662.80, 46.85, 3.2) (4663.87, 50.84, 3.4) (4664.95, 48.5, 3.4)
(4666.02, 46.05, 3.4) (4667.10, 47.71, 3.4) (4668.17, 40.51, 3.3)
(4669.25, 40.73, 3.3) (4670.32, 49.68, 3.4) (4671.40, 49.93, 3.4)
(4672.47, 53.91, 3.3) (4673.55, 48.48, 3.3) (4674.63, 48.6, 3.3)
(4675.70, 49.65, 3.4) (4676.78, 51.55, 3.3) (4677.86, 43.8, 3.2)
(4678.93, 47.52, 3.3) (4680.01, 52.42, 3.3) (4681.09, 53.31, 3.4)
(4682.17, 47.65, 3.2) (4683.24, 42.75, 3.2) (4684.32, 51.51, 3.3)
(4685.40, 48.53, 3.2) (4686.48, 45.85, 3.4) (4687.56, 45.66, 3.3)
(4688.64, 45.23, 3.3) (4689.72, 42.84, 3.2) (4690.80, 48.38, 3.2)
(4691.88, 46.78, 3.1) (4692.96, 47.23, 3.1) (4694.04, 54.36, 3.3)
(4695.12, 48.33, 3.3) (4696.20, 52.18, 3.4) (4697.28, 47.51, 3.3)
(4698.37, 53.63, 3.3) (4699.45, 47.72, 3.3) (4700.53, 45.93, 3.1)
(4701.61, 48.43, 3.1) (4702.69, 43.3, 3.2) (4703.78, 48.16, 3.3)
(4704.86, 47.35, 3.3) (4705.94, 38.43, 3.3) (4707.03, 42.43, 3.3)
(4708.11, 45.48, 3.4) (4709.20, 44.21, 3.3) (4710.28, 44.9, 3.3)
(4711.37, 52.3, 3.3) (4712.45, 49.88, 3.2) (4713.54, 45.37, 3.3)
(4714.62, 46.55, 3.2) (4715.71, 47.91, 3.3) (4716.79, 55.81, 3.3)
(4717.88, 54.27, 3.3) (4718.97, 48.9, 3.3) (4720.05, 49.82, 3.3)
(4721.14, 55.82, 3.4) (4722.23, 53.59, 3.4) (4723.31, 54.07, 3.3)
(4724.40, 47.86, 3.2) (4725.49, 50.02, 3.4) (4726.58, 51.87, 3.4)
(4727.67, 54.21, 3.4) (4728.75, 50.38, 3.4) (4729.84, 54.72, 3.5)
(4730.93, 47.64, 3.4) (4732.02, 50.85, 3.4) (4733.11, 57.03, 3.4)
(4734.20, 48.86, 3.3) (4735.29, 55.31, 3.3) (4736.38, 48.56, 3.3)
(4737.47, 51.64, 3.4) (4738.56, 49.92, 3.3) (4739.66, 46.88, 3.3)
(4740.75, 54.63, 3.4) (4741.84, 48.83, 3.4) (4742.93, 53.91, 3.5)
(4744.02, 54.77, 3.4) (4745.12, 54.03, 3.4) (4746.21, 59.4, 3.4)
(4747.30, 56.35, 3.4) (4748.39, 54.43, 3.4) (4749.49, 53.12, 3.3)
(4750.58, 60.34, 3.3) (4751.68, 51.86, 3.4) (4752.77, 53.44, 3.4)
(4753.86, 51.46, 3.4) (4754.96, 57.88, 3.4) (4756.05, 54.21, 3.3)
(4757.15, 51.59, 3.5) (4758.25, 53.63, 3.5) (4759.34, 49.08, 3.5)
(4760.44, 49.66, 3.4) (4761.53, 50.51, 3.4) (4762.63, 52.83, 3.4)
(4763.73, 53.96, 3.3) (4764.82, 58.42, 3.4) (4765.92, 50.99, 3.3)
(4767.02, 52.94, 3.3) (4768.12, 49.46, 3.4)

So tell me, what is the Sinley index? 0.0207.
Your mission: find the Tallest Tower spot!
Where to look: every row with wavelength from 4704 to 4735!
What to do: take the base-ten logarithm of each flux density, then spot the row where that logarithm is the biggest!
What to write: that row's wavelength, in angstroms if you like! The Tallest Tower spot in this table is 4733.11 angstroms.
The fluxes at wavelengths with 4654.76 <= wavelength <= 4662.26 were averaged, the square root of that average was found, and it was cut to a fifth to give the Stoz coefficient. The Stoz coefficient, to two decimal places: 1.42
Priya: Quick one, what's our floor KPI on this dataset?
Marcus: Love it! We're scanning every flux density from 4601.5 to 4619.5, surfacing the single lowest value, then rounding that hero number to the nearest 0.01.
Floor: 45.46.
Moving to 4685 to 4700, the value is 42.84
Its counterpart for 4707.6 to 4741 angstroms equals 44.21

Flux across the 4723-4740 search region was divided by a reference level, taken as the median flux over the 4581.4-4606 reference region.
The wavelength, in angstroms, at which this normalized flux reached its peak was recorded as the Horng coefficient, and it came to 4733.11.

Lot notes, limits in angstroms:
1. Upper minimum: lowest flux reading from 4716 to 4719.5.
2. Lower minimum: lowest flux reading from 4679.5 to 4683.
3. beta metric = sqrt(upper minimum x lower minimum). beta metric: 48.3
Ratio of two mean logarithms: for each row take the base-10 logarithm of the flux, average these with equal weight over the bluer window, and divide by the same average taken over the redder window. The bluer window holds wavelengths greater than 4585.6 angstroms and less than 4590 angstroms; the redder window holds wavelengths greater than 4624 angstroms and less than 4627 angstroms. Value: 0.98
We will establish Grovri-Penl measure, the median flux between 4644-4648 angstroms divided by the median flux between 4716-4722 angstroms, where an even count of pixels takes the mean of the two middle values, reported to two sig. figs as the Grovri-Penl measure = 0.87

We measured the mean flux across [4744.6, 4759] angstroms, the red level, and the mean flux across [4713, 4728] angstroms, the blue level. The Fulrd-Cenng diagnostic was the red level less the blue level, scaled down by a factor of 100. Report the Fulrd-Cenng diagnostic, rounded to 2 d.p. 0.04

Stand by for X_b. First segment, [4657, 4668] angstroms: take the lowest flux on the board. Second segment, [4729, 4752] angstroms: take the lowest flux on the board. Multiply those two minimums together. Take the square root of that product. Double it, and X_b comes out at 92.9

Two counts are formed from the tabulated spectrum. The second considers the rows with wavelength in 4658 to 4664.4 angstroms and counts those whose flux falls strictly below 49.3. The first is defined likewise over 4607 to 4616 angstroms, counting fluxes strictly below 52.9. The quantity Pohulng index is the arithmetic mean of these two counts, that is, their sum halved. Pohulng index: 3.0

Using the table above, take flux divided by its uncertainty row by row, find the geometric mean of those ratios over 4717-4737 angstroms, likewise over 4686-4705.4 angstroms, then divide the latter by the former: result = 0.95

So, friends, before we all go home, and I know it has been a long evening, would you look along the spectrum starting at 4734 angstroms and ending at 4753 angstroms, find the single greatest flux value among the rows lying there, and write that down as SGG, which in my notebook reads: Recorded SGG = 60.34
